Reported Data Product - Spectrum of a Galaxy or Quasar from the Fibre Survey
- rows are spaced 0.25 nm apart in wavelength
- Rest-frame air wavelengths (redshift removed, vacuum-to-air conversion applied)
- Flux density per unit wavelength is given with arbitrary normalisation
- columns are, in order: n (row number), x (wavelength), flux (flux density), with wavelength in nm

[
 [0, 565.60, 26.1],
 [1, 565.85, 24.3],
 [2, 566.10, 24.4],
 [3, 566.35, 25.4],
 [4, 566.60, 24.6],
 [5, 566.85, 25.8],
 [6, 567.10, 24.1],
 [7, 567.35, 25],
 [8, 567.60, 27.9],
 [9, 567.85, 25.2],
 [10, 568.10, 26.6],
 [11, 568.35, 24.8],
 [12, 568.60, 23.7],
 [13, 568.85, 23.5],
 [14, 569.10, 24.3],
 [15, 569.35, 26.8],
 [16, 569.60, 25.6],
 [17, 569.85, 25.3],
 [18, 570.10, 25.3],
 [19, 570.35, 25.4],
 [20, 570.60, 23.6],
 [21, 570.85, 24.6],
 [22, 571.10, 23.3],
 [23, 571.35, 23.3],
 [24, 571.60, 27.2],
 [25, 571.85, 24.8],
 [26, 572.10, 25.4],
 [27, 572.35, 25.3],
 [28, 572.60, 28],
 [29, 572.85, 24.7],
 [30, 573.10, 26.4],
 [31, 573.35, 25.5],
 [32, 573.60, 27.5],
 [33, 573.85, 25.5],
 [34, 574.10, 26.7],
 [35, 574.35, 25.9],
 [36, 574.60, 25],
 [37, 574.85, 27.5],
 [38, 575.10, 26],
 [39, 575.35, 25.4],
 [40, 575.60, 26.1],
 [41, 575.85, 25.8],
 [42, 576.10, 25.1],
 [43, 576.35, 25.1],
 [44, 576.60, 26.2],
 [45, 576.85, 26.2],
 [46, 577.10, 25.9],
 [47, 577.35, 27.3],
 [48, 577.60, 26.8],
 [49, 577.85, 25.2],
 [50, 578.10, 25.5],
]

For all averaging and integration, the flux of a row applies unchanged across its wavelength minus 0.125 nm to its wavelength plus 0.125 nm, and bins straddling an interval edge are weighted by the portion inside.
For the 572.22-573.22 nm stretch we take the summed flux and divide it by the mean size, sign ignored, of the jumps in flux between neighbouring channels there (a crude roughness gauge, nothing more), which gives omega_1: 41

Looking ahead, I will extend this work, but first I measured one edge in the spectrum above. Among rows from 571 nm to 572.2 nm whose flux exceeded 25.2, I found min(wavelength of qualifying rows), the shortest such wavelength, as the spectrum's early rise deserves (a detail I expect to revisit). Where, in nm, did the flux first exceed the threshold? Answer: 571.60 nm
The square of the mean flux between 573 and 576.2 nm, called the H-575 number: 678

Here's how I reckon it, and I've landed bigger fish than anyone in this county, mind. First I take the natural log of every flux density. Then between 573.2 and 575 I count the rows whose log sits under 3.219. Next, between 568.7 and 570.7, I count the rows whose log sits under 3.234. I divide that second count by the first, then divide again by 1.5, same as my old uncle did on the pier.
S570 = 3.3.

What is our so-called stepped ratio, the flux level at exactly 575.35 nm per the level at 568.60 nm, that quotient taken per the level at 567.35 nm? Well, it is 0.0429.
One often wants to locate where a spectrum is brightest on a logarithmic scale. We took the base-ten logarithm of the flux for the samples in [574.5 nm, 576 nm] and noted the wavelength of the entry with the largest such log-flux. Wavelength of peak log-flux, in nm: 574.85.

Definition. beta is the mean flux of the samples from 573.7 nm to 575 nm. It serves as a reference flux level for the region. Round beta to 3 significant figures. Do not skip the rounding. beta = 26.1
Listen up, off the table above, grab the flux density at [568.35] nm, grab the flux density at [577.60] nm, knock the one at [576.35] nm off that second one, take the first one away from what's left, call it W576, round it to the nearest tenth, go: -23.1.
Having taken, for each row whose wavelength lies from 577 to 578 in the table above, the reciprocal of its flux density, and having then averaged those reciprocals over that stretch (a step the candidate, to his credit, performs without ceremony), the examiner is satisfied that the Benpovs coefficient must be 0.0381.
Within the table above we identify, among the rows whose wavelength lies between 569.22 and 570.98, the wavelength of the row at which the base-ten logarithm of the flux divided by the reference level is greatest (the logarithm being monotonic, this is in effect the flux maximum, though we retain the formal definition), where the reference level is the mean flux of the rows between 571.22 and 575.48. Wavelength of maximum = 569.35 nm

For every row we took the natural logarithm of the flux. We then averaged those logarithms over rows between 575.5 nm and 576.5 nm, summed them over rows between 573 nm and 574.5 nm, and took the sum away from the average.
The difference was -16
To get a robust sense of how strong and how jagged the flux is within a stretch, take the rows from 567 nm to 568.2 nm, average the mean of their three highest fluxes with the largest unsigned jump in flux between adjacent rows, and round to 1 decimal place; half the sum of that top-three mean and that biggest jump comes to 14.7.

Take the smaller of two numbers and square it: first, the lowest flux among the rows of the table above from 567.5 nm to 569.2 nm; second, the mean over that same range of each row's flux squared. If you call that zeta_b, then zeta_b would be 552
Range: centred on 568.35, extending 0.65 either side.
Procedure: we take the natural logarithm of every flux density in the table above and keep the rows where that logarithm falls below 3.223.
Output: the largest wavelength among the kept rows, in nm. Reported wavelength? 568.85 nm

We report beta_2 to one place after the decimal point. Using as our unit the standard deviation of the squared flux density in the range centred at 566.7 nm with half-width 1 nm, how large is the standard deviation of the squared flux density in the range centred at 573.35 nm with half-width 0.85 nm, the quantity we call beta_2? 1.0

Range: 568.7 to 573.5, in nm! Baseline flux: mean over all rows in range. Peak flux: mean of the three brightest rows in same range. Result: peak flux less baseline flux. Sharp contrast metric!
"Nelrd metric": 2.16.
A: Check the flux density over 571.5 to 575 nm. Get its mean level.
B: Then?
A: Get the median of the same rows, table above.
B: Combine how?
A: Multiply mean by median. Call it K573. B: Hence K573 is 671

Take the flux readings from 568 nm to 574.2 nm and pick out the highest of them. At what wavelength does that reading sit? 572.60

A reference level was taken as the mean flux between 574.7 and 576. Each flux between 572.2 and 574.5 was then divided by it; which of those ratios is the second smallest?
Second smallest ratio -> 0.97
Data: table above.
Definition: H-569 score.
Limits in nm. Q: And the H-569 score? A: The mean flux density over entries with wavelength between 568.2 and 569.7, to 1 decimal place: 24.8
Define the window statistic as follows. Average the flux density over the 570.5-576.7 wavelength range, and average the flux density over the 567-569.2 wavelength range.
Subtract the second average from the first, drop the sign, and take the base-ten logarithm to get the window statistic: -0.2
